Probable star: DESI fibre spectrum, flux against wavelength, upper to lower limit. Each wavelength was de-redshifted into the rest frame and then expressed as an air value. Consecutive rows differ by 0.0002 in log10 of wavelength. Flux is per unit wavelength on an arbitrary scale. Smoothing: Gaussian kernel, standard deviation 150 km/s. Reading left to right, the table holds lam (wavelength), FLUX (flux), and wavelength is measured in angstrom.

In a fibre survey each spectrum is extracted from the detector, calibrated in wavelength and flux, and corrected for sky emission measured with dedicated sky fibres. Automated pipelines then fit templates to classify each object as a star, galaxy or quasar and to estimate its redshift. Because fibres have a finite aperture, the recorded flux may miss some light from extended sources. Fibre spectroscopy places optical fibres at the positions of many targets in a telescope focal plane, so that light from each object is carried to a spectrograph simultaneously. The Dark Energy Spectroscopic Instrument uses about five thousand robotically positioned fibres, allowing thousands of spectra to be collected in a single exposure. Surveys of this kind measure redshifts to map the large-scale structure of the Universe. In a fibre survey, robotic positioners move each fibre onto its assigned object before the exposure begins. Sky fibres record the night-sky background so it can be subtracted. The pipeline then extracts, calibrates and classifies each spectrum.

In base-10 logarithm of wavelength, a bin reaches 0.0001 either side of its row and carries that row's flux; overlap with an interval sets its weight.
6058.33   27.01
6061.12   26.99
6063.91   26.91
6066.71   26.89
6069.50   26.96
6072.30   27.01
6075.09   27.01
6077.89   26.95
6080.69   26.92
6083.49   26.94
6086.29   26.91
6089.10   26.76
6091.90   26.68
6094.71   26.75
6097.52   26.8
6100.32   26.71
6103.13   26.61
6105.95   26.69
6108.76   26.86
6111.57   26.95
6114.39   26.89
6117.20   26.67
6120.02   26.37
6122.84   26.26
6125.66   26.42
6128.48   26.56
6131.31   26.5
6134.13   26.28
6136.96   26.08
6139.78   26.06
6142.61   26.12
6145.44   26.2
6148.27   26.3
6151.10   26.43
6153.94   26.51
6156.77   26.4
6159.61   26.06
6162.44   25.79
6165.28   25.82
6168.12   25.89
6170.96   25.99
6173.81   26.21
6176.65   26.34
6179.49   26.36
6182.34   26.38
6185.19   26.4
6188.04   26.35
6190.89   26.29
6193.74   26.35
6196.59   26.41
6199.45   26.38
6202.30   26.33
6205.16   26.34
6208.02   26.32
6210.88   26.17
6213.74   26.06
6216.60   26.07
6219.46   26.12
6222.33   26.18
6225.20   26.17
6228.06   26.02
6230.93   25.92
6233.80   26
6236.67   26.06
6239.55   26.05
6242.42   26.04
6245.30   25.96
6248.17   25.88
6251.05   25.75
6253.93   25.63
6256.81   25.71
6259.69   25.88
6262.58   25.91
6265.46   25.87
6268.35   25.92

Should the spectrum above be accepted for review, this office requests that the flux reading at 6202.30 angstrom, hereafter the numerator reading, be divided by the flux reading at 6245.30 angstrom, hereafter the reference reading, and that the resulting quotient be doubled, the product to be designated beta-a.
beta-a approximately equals 2.03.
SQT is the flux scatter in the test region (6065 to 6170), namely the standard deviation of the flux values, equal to 0.36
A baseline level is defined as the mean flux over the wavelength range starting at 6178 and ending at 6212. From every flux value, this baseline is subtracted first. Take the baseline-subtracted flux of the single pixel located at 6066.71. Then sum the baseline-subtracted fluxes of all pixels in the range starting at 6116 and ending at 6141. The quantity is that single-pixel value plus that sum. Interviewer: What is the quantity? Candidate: 0.7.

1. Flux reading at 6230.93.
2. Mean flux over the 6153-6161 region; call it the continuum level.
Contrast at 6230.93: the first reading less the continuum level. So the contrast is -0.40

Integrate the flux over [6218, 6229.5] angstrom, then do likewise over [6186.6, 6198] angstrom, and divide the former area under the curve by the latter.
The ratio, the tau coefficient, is 1.00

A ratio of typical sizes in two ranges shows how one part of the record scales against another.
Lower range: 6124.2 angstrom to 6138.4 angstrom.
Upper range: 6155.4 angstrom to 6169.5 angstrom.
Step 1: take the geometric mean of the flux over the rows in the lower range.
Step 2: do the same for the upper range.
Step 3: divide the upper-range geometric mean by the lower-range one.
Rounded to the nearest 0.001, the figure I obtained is 0.986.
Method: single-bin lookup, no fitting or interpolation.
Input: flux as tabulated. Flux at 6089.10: 26.76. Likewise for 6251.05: 25.75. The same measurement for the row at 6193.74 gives 26.35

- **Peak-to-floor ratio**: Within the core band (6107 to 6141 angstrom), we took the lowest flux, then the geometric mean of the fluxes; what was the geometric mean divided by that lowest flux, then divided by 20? 0.0508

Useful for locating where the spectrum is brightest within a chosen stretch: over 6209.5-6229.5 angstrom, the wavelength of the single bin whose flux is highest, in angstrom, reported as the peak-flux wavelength 6222.33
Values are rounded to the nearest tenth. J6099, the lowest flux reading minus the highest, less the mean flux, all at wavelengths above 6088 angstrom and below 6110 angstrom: -27.0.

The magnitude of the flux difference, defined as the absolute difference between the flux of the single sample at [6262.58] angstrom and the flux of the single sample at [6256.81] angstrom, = 0.20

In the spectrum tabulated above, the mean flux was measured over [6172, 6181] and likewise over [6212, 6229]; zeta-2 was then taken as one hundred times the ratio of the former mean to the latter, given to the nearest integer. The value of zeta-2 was 101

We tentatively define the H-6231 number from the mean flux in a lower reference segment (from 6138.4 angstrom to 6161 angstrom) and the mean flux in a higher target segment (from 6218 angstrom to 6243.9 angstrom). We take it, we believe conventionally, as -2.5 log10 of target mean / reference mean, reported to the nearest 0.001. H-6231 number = 0.008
